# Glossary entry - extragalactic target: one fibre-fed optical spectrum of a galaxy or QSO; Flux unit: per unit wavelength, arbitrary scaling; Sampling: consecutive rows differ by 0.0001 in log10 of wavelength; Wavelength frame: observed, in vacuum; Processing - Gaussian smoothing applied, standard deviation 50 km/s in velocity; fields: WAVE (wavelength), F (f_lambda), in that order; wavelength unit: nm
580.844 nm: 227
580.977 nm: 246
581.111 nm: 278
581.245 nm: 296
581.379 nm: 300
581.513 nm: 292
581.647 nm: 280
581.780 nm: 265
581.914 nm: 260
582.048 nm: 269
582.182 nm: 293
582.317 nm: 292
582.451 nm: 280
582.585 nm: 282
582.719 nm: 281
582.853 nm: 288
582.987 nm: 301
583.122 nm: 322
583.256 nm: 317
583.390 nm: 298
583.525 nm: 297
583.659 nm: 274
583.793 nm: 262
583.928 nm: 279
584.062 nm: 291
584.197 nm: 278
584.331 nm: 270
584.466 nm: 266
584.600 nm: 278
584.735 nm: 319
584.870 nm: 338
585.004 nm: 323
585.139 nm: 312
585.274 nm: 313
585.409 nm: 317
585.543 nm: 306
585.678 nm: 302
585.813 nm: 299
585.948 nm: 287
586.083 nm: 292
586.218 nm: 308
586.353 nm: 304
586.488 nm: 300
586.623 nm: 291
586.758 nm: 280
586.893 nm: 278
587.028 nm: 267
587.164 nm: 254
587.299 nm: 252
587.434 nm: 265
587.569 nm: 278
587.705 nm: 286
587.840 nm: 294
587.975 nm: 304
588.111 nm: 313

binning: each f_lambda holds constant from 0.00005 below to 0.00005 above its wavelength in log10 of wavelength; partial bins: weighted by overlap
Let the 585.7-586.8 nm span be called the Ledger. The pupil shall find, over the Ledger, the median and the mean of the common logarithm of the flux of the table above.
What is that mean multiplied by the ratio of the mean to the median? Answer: 2.47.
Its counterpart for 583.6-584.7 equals 2.44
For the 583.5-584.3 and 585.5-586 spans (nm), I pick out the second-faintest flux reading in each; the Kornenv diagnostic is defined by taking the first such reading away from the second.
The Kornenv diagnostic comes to 25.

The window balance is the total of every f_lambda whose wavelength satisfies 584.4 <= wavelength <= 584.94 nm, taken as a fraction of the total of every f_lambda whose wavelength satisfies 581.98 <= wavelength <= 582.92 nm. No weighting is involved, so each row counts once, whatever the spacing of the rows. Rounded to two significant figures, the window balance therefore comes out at 0.61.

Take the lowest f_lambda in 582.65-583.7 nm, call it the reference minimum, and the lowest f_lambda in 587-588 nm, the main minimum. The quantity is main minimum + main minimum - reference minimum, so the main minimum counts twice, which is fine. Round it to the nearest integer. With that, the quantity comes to 230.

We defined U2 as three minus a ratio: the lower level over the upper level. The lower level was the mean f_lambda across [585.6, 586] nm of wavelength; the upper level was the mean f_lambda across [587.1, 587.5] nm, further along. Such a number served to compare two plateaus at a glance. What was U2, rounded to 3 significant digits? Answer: 1.85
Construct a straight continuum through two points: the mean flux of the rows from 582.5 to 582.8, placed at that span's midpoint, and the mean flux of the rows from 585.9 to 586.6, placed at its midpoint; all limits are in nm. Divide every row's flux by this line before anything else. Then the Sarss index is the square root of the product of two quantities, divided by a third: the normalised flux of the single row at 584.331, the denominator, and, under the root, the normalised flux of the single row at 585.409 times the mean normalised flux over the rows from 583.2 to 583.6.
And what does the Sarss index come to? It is 1.15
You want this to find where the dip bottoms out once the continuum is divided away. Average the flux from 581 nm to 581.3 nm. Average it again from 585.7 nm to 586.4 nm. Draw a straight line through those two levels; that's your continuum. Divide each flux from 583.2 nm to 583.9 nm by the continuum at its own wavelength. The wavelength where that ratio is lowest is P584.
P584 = 583.793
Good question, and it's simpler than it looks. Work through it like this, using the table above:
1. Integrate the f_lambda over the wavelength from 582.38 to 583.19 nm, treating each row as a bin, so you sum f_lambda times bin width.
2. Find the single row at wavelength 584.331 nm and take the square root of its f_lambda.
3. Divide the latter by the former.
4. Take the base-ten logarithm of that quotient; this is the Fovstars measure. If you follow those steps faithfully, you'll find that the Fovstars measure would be -1.16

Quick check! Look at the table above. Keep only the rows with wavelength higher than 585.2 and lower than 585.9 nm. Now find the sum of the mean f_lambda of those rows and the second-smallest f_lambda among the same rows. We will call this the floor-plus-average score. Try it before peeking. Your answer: 609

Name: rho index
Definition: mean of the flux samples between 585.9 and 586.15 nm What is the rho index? 290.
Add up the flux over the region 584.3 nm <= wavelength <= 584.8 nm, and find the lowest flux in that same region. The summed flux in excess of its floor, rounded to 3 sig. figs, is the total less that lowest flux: 867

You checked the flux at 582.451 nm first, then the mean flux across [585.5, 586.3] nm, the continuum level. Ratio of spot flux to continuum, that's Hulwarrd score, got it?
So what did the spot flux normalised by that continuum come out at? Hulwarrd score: 0.94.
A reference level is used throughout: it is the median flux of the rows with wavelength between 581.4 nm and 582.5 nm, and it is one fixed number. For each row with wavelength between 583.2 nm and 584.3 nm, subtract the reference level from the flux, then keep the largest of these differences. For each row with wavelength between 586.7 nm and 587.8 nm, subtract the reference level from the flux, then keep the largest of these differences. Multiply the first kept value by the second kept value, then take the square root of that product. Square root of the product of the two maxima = 15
